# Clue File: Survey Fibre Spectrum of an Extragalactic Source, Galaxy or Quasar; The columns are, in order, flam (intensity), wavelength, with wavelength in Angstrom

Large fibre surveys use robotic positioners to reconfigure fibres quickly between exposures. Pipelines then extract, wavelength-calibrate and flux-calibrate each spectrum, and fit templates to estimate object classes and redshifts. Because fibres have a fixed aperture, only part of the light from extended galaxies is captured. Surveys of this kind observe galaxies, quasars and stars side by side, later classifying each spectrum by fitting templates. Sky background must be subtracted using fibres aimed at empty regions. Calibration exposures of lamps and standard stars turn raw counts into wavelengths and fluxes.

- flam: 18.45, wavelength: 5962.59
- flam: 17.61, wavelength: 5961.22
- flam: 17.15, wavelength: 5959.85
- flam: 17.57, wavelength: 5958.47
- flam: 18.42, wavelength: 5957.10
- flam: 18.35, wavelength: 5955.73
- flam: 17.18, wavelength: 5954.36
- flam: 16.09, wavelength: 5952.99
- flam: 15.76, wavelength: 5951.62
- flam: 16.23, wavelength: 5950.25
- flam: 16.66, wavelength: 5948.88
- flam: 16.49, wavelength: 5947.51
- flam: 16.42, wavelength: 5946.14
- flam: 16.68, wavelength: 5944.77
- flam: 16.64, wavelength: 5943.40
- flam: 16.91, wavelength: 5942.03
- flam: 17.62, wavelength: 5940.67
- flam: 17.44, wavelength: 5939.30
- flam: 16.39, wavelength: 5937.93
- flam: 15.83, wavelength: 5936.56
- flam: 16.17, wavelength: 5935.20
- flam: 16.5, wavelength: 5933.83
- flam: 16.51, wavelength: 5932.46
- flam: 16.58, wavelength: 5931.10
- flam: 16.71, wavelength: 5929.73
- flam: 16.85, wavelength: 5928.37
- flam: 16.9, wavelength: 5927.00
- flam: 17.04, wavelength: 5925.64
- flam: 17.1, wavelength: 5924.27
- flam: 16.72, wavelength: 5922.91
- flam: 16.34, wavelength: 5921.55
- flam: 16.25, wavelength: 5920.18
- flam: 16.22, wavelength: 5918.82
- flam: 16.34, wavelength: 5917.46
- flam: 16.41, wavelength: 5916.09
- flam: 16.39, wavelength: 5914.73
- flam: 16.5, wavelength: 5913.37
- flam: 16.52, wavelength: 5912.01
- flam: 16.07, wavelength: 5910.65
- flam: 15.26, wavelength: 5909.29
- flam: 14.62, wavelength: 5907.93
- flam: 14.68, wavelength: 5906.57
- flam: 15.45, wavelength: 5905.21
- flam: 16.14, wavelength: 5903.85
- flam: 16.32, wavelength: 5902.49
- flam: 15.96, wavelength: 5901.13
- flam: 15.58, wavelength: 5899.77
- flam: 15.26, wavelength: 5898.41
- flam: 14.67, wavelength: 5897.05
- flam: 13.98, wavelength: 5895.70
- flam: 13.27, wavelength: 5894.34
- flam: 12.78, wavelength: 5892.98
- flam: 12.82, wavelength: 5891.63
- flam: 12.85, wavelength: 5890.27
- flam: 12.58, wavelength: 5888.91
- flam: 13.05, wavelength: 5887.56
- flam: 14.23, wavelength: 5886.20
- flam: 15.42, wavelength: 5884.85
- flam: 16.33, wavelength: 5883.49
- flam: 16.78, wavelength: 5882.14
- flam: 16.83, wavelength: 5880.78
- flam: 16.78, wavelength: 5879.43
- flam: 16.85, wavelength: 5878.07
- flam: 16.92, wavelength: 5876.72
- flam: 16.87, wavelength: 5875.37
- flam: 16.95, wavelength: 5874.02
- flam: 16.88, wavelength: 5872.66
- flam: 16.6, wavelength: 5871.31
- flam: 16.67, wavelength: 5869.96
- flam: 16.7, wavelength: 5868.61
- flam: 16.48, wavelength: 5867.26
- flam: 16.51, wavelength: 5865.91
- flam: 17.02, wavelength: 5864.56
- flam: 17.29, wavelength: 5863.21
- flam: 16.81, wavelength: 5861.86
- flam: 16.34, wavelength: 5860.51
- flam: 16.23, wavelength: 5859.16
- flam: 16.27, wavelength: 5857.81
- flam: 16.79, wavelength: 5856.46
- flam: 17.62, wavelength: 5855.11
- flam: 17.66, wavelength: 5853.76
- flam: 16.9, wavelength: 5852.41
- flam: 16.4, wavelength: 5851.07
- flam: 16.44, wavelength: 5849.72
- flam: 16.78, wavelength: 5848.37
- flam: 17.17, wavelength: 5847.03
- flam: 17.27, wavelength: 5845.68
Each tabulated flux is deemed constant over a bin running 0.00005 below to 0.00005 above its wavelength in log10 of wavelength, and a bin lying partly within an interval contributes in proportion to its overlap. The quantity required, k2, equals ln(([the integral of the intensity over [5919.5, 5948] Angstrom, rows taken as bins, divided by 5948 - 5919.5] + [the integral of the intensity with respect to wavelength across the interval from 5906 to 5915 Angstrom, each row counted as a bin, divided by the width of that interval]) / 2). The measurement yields 2.78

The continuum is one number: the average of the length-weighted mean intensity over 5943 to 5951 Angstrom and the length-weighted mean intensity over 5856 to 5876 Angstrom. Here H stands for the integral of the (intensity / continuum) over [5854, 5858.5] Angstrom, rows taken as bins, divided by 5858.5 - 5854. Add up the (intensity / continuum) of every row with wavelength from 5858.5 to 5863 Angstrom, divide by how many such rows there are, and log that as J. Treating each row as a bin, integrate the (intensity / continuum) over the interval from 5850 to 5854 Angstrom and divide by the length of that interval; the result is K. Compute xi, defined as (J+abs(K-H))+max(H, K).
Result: 2.02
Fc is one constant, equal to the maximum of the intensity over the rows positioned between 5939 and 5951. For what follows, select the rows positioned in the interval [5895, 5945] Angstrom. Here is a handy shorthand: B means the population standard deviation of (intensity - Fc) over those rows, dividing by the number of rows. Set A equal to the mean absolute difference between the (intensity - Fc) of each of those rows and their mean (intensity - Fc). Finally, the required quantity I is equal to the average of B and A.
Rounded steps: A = 0.6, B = 0.8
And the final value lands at 0.7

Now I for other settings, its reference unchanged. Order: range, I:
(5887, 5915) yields 1.3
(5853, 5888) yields 0.8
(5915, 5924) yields 0.1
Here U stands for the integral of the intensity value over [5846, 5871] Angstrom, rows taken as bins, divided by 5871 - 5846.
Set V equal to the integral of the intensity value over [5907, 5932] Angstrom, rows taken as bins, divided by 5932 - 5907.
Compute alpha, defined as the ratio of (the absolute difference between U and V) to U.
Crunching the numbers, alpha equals 0.025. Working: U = 16.79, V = 16.4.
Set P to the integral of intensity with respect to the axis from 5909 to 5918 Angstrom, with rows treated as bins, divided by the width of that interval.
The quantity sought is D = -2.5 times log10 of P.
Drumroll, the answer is -3.03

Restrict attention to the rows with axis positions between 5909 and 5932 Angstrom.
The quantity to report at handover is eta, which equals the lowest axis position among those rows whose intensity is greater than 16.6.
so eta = 5922.91 Angstrom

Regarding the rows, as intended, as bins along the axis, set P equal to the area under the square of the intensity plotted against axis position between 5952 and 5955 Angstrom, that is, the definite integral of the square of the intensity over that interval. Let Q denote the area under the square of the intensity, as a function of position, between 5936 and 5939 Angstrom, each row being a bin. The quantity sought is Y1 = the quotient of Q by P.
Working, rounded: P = 822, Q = 796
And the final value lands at 0.97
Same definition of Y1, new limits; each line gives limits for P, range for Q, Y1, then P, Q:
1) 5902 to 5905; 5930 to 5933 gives 1.06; 778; 824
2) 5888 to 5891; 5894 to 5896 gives 0.76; 487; 371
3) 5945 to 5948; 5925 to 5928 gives 1.06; 815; 862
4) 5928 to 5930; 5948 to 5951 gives 1.43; 565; 810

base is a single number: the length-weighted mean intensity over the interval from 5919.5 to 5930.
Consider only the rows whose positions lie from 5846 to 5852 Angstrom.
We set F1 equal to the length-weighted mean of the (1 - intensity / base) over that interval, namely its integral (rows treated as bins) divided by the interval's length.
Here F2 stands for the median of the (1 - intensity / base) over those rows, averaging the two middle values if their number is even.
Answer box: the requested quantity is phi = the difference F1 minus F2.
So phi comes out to -0.008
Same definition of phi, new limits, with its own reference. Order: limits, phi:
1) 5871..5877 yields 0.002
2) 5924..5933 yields 0.003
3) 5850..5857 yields -0.009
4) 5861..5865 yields 0.001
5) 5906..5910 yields -0.011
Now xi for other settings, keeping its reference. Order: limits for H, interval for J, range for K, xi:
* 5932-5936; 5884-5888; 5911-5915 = 1.86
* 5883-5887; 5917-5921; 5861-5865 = 2.11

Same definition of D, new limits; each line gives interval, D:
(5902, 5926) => -3.02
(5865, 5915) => -2.98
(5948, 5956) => -3.05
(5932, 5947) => -3.05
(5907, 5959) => -3.05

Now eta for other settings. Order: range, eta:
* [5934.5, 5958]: 5939.30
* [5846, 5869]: 5847.03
